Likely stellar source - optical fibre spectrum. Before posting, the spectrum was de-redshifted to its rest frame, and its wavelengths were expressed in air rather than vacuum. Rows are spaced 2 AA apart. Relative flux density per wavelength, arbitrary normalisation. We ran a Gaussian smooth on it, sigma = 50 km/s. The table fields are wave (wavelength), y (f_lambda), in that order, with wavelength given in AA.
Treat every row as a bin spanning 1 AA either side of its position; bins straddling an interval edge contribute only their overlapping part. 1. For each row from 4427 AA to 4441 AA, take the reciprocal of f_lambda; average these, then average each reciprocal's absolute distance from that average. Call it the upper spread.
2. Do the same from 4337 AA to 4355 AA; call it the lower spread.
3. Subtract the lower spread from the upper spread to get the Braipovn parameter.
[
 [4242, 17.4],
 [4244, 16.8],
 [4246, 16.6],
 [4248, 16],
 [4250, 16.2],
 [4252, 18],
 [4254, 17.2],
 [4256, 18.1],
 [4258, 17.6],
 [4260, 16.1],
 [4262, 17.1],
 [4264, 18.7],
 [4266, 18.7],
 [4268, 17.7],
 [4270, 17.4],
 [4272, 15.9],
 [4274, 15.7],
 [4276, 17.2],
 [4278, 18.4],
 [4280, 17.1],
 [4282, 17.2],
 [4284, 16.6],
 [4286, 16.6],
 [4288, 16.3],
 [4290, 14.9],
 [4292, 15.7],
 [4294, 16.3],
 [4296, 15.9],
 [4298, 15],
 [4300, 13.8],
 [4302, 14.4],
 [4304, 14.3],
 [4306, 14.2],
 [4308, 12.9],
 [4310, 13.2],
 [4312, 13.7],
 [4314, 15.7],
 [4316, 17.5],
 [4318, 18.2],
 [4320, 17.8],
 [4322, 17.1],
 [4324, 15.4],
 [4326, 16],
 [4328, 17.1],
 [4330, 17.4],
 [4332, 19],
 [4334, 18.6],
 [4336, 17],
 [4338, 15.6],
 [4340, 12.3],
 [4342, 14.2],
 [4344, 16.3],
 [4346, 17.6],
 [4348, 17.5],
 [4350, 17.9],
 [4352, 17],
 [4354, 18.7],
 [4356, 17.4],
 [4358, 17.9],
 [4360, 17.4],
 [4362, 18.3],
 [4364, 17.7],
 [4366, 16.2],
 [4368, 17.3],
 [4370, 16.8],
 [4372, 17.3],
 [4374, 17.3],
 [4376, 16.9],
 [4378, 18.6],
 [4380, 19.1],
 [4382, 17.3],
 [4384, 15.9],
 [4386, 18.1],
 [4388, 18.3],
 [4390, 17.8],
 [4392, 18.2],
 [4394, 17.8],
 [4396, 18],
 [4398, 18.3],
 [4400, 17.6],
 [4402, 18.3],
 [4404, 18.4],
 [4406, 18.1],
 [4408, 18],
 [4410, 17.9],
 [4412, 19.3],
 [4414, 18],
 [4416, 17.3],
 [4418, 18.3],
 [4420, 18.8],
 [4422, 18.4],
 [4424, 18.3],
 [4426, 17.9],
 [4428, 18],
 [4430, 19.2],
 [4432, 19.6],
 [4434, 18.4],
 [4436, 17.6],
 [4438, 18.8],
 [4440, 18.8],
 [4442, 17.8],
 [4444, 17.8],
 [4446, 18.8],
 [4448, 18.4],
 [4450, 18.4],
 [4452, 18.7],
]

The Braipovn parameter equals -0.0050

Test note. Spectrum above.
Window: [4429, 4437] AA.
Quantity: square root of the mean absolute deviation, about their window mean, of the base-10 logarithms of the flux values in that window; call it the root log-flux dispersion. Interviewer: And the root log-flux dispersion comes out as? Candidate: 0.128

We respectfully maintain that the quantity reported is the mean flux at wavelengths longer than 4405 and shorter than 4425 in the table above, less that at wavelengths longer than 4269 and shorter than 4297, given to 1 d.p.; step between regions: 1.7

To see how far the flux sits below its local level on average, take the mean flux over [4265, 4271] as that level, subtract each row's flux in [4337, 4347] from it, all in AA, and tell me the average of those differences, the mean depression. 2.7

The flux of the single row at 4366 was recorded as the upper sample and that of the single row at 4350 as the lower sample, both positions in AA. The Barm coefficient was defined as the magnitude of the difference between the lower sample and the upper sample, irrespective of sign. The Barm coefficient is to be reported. 1.70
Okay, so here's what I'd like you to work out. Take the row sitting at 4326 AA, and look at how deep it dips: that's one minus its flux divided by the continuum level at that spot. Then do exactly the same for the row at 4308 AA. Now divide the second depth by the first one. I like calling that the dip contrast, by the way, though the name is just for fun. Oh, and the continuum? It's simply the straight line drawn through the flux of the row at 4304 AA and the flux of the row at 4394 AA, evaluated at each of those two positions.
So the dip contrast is -1.9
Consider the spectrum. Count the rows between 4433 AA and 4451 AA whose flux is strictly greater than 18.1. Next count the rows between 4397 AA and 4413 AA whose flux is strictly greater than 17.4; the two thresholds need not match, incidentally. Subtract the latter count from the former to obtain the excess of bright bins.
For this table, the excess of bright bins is -2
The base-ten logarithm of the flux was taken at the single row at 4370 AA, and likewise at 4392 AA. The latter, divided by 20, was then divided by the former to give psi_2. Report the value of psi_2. 0.0514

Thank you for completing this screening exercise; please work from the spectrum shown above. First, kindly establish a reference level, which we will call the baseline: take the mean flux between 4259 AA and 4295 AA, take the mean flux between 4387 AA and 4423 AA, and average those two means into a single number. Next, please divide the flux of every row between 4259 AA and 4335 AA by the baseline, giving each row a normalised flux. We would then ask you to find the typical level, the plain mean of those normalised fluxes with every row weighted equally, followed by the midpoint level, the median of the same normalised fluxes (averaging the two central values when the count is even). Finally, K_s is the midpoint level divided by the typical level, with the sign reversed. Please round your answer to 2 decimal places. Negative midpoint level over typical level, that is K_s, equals -1.01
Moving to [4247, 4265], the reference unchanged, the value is -1.00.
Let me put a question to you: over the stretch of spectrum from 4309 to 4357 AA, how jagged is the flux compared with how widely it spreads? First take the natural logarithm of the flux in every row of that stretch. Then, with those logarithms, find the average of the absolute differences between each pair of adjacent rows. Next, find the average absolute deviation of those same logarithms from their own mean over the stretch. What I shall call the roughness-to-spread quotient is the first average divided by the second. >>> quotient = 0.9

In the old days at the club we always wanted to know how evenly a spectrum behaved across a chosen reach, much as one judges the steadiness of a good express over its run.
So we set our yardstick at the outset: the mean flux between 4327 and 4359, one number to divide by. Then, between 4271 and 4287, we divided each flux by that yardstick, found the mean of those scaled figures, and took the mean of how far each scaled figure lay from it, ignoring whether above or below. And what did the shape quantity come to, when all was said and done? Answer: 0.038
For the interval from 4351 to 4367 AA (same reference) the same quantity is 0.034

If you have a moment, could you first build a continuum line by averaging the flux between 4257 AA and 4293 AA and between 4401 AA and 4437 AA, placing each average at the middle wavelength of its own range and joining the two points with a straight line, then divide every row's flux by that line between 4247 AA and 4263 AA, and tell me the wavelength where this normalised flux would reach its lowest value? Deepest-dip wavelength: 4260 AA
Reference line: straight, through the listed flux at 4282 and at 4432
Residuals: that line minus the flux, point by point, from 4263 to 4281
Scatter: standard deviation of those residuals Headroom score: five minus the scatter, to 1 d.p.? 3.9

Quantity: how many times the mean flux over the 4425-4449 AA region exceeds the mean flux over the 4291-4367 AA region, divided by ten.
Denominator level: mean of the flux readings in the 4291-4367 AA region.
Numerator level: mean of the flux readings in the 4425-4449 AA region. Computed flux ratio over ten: 0.113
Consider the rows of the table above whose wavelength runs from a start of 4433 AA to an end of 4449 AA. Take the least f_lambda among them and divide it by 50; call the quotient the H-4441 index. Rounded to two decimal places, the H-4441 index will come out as 0.35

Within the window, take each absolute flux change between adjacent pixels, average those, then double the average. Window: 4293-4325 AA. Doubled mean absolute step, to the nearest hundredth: 1.69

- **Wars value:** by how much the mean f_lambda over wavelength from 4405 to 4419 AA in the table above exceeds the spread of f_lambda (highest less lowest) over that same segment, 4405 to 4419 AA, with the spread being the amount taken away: 16.1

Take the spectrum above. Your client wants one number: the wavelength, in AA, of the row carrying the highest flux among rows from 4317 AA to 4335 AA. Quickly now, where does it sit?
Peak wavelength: 4332 AA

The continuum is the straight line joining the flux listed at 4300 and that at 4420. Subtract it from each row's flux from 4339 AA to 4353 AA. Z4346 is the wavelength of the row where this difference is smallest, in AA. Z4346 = 4340 AA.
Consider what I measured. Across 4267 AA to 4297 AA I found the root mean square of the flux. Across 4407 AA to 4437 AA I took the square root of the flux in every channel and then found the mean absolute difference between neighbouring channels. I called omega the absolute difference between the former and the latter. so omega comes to 16.5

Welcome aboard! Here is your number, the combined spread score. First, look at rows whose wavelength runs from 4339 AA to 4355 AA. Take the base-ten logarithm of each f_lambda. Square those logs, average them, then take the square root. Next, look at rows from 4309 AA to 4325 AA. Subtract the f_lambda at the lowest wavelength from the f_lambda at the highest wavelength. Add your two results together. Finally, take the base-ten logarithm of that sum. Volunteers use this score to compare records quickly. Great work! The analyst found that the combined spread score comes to 0.5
